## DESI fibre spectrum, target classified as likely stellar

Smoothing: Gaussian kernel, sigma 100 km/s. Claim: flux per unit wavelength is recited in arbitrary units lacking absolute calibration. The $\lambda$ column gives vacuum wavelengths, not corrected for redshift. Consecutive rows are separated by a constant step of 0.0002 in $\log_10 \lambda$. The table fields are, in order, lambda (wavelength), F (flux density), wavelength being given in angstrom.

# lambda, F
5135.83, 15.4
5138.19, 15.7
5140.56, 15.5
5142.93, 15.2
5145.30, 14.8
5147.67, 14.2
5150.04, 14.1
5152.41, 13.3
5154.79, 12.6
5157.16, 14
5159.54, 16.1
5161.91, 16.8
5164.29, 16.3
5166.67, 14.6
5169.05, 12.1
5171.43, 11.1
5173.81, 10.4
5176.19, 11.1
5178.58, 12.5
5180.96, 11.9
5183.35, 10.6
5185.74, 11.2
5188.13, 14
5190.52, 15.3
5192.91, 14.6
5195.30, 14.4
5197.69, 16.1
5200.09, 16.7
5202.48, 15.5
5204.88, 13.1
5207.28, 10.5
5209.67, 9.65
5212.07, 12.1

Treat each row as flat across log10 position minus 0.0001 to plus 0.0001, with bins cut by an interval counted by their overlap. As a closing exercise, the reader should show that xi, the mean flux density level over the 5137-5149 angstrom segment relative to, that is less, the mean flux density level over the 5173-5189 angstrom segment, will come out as 3.4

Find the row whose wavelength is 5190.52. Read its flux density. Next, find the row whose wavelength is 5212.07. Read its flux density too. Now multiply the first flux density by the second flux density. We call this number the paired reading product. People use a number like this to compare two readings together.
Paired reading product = 185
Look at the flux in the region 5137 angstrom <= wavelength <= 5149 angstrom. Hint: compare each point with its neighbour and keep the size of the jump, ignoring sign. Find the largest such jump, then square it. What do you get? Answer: 0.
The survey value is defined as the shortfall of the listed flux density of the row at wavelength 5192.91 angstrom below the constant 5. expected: -9.6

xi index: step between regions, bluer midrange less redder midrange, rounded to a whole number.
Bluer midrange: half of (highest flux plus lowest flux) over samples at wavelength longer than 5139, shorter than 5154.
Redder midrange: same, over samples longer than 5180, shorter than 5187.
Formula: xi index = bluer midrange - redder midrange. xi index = 3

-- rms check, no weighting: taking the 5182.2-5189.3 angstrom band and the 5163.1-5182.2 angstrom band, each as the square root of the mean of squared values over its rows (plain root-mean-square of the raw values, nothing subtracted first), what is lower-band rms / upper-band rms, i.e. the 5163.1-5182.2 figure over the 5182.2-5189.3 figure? 1.05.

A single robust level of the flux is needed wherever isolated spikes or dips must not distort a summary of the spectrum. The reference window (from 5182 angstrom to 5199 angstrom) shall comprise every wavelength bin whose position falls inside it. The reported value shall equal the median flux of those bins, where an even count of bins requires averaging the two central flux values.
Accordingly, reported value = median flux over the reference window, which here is 14.4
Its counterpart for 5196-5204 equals 16.1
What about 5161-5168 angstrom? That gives 16.3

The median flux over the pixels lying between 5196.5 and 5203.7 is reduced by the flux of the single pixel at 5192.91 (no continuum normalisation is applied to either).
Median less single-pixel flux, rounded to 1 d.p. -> 1.5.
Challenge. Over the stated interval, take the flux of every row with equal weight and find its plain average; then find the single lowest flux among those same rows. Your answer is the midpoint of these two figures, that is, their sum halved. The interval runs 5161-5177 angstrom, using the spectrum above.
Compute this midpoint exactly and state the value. 11.8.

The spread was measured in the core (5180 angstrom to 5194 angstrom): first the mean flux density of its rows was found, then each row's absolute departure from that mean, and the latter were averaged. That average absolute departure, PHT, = 1.7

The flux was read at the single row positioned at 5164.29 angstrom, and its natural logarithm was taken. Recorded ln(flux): 2.79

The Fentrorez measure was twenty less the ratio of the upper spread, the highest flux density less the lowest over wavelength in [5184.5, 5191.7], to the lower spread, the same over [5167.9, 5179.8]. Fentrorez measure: 18.0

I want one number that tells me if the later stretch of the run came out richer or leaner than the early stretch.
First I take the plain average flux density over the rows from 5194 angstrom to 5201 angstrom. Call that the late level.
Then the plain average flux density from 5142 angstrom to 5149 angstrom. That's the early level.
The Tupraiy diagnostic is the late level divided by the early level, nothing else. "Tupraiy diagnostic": 1.07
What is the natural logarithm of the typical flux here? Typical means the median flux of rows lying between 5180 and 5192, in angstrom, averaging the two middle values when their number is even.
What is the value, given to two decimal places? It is 2.48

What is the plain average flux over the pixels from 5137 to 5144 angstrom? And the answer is 15.5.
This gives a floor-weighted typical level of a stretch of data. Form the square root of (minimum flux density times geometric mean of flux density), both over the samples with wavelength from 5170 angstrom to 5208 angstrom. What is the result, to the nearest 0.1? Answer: 11.6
